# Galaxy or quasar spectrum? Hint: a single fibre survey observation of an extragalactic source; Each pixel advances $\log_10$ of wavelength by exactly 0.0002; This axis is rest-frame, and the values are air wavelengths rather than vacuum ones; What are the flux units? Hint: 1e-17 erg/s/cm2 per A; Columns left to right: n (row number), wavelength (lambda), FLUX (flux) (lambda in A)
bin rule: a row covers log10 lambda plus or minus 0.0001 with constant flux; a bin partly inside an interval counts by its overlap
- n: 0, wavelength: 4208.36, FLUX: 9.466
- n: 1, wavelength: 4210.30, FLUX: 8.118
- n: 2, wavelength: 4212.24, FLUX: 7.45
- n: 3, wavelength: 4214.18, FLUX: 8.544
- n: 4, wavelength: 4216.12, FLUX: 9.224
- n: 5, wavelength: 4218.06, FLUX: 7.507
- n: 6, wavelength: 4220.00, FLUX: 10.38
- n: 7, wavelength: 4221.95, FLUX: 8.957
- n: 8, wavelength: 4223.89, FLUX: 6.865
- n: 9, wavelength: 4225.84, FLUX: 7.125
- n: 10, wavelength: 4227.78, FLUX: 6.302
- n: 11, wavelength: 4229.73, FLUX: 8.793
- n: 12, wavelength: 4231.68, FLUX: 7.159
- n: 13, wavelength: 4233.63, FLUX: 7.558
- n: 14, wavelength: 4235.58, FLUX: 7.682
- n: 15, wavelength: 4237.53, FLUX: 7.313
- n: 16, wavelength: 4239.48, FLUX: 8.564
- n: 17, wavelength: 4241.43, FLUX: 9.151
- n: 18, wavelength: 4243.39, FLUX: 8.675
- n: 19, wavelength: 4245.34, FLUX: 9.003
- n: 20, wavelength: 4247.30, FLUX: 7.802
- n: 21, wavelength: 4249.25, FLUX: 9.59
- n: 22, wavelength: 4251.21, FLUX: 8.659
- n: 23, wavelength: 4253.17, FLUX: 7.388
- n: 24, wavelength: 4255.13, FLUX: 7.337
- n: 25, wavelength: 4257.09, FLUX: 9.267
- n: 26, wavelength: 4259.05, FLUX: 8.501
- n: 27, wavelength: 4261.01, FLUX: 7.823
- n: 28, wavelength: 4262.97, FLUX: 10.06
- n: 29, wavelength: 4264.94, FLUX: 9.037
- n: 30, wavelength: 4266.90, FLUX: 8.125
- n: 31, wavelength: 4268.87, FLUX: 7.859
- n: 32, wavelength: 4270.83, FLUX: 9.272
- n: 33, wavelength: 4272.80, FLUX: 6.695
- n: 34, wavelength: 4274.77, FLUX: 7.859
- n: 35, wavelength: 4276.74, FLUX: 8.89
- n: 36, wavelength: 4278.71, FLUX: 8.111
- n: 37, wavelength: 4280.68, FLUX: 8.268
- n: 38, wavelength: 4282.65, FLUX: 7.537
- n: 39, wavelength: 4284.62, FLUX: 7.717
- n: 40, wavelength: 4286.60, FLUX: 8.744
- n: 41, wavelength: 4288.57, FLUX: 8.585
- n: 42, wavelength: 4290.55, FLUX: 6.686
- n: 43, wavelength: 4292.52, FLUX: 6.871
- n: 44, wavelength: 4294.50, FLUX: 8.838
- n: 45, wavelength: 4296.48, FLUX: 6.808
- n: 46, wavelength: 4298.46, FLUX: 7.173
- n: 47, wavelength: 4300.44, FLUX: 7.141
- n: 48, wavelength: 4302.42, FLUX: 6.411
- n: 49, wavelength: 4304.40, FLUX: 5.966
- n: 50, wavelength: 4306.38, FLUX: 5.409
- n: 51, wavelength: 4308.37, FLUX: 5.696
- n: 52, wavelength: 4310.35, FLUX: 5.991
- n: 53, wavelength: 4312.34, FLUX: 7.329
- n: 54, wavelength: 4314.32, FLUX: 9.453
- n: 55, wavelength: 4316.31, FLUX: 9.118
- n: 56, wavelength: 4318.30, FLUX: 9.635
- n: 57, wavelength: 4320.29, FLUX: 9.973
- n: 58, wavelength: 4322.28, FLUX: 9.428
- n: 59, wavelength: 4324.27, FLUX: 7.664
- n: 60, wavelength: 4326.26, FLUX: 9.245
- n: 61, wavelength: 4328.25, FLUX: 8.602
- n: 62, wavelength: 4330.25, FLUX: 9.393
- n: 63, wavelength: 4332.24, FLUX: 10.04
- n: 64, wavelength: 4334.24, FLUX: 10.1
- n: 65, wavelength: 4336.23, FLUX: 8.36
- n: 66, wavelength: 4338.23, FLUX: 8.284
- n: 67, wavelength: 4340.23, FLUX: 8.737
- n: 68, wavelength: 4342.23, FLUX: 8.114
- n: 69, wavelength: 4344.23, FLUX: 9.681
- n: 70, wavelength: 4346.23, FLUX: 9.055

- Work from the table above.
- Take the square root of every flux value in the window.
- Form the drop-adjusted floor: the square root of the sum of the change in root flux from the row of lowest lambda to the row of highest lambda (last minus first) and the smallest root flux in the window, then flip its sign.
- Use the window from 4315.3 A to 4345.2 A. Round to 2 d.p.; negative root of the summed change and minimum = -1.69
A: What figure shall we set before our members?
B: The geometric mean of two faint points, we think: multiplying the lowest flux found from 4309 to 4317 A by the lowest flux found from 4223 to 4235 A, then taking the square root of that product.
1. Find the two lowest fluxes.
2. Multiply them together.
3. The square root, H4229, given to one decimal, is 6.1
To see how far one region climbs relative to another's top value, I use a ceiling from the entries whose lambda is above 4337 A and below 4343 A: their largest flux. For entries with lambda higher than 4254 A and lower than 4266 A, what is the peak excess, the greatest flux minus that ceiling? 1.3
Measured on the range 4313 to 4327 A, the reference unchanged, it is 1.2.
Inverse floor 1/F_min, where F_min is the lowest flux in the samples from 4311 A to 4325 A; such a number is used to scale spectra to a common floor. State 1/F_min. 0.136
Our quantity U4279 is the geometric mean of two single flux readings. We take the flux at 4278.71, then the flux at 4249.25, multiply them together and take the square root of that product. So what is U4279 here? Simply 8.8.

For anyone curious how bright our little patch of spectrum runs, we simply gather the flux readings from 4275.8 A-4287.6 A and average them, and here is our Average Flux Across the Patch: 8.21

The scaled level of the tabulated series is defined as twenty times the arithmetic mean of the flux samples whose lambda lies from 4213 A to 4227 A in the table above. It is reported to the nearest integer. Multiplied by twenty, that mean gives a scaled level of 167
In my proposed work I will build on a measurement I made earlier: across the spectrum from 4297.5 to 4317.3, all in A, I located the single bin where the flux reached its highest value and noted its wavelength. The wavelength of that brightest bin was 4314.32 A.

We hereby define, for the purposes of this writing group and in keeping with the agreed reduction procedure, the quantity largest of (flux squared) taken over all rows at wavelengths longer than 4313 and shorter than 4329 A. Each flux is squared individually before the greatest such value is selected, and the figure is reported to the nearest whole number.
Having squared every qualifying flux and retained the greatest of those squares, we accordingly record 99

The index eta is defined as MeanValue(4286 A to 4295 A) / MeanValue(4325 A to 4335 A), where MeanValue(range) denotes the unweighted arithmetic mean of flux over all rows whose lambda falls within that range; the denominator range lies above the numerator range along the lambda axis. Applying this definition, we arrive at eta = 0.84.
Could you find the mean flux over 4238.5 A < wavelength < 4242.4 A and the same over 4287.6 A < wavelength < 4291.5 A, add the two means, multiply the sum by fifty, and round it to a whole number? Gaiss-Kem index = 825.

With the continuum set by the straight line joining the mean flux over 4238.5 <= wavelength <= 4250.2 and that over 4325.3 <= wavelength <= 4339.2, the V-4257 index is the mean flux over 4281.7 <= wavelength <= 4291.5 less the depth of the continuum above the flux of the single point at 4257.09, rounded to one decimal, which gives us 8.3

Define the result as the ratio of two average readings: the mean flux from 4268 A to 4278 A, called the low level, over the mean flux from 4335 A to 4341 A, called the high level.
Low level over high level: 1.0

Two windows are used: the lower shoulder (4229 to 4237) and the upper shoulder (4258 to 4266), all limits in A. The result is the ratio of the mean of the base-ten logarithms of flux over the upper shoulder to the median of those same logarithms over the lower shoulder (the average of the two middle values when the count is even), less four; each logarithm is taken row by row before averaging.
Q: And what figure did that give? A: -2.93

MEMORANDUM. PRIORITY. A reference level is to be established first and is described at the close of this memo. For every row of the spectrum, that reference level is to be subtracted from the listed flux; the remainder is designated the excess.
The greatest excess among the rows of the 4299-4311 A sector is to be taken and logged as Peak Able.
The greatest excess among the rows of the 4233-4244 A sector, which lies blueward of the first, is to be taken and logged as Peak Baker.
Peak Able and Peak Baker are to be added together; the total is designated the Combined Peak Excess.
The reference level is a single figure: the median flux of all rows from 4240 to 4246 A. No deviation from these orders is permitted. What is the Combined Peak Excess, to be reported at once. -1.7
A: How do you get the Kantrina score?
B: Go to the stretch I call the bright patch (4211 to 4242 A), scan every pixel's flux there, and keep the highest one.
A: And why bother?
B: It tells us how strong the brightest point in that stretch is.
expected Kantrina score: 10.38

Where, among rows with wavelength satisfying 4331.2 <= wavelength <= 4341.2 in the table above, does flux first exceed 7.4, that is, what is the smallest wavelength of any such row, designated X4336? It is 4332.24 A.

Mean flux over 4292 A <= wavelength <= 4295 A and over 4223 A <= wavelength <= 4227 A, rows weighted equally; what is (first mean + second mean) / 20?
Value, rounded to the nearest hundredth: 0.74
